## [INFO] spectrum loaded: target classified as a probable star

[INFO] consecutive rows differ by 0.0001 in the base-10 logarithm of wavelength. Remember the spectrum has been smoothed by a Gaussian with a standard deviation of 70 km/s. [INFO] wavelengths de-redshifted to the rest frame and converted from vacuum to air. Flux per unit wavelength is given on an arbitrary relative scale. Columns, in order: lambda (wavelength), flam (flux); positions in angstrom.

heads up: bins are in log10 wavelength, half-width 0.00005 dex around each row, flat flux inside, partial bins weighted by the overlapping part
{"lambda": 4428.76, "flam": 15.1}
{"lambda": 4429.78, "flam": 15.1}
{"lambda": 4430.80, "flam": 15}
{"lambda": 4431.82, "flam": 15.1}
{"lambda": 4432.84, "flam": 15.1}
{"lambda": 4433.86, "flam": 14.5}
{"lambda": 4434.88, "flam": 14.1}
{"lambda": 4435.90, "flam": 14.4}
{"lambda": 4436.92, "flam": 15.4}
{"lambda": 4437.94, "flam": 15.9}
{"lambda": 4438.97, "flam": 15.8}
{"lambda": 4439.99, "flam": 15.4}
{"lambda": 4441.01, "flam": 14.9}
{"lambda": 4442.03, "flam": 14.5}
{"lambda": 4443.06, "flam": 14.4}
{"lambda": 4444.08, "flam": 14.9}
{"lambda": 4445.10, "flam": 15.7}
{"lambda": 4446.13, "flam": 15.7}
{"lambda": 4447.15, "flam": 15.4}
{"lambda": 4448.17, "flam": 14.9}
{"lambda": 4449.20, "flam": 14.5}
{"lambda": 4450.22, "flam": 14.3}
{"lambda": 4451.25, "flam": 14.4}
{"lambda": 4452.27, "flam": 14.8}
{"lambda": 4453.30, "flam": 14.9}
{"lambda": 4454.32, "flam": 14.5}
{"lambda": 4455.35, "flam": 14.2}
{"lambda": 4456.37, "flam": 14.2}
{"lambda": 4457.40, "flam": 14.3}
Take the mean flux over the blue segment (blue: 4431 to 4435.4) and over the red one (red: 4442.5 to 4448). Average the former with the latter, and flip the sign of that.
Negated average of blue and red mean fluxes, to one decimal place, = -15.0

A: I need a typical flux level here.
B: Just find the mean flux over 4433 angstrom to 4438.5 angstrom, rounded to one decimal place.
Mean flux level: 14.9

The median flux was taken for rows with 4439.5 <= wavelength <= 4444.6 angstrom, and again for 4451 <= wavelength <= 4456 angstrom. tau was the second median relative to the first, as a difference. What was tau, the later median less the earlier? -0.4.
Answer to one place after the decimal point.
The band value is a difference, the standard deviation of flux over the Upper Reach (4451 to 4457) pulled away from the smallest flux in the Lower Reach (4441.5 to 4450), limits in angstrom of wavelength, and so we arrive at 14.1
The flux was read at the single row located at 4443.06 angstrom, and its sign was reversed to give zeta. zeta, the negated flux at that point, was -14.4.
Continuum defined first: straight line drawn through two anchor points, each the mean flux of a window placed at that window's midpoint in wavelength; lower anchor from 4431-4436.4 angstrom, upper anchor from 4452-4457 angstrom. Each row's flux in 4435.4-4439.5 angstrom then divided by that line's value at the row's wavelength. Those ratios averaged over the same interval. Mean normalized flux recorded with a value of 1.05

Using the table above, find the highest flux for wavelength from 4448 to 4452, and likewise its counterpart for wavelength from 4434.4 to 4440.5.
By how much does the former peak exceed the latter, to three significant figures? -1.00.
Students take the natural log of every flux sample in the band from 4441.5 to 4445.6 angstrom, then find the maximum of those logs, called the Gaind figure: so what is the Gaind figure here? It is 2.75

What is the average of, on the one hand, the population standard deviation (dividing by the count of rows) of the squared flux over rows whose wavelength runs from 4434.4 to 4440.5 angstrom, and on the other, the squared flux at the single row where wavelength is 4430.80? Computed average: 123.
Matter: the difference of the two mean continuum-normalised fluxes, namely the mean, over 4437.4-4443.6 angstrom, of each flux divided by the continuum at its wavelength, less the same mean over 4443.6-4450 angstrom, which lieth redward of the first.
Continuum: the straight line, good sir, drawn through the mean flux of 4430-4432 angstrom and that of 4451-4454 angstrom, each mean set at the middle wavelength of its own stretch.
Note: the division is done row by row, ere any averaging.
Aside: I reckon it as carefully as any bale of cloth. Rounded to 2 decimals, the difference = -0.01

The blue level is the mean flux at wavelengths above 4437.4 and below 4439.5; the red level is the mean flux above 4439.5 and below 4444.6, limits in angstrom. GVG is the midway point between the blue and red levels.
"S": 15.3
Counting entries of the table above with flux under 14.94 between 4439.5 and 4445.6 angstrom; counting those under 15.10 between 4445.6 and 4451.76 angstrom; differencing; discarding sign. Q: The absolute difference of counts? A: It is 0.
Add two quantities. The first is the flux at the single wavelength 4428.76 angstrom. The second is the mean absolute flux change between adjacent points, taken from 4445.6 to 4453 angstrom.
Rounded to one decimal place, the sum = 15.4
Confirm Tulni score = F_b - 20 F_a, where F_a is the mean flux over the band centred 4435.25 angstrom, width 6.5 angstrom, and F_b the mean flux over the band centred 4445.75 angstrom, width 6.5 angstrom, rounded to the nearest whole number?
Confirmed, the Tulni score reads -283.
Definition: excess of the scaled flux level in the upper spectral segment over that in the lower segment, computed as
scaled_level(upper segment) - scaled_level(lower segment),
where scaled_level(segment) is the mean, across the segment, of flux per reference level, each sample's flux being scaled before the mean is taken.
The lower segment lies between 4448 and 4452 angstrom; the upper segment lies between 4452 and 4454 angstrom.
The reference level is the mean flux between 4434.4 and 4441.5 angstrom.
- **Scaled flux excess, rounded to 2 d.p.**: 0.02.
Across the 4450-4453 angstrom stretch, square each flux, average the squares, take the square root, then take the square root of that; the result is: 3.81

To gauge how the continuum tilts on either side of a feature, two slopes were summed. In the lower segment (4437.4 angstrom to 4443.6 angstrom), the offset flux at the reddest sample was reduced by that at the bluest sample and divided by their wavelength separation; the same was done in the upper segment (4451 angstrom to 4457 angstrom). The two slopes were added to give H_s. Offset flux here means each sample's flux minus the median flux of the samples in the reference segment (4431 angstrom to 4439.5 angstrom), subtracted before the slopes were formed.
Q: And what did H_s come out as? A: -0.33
